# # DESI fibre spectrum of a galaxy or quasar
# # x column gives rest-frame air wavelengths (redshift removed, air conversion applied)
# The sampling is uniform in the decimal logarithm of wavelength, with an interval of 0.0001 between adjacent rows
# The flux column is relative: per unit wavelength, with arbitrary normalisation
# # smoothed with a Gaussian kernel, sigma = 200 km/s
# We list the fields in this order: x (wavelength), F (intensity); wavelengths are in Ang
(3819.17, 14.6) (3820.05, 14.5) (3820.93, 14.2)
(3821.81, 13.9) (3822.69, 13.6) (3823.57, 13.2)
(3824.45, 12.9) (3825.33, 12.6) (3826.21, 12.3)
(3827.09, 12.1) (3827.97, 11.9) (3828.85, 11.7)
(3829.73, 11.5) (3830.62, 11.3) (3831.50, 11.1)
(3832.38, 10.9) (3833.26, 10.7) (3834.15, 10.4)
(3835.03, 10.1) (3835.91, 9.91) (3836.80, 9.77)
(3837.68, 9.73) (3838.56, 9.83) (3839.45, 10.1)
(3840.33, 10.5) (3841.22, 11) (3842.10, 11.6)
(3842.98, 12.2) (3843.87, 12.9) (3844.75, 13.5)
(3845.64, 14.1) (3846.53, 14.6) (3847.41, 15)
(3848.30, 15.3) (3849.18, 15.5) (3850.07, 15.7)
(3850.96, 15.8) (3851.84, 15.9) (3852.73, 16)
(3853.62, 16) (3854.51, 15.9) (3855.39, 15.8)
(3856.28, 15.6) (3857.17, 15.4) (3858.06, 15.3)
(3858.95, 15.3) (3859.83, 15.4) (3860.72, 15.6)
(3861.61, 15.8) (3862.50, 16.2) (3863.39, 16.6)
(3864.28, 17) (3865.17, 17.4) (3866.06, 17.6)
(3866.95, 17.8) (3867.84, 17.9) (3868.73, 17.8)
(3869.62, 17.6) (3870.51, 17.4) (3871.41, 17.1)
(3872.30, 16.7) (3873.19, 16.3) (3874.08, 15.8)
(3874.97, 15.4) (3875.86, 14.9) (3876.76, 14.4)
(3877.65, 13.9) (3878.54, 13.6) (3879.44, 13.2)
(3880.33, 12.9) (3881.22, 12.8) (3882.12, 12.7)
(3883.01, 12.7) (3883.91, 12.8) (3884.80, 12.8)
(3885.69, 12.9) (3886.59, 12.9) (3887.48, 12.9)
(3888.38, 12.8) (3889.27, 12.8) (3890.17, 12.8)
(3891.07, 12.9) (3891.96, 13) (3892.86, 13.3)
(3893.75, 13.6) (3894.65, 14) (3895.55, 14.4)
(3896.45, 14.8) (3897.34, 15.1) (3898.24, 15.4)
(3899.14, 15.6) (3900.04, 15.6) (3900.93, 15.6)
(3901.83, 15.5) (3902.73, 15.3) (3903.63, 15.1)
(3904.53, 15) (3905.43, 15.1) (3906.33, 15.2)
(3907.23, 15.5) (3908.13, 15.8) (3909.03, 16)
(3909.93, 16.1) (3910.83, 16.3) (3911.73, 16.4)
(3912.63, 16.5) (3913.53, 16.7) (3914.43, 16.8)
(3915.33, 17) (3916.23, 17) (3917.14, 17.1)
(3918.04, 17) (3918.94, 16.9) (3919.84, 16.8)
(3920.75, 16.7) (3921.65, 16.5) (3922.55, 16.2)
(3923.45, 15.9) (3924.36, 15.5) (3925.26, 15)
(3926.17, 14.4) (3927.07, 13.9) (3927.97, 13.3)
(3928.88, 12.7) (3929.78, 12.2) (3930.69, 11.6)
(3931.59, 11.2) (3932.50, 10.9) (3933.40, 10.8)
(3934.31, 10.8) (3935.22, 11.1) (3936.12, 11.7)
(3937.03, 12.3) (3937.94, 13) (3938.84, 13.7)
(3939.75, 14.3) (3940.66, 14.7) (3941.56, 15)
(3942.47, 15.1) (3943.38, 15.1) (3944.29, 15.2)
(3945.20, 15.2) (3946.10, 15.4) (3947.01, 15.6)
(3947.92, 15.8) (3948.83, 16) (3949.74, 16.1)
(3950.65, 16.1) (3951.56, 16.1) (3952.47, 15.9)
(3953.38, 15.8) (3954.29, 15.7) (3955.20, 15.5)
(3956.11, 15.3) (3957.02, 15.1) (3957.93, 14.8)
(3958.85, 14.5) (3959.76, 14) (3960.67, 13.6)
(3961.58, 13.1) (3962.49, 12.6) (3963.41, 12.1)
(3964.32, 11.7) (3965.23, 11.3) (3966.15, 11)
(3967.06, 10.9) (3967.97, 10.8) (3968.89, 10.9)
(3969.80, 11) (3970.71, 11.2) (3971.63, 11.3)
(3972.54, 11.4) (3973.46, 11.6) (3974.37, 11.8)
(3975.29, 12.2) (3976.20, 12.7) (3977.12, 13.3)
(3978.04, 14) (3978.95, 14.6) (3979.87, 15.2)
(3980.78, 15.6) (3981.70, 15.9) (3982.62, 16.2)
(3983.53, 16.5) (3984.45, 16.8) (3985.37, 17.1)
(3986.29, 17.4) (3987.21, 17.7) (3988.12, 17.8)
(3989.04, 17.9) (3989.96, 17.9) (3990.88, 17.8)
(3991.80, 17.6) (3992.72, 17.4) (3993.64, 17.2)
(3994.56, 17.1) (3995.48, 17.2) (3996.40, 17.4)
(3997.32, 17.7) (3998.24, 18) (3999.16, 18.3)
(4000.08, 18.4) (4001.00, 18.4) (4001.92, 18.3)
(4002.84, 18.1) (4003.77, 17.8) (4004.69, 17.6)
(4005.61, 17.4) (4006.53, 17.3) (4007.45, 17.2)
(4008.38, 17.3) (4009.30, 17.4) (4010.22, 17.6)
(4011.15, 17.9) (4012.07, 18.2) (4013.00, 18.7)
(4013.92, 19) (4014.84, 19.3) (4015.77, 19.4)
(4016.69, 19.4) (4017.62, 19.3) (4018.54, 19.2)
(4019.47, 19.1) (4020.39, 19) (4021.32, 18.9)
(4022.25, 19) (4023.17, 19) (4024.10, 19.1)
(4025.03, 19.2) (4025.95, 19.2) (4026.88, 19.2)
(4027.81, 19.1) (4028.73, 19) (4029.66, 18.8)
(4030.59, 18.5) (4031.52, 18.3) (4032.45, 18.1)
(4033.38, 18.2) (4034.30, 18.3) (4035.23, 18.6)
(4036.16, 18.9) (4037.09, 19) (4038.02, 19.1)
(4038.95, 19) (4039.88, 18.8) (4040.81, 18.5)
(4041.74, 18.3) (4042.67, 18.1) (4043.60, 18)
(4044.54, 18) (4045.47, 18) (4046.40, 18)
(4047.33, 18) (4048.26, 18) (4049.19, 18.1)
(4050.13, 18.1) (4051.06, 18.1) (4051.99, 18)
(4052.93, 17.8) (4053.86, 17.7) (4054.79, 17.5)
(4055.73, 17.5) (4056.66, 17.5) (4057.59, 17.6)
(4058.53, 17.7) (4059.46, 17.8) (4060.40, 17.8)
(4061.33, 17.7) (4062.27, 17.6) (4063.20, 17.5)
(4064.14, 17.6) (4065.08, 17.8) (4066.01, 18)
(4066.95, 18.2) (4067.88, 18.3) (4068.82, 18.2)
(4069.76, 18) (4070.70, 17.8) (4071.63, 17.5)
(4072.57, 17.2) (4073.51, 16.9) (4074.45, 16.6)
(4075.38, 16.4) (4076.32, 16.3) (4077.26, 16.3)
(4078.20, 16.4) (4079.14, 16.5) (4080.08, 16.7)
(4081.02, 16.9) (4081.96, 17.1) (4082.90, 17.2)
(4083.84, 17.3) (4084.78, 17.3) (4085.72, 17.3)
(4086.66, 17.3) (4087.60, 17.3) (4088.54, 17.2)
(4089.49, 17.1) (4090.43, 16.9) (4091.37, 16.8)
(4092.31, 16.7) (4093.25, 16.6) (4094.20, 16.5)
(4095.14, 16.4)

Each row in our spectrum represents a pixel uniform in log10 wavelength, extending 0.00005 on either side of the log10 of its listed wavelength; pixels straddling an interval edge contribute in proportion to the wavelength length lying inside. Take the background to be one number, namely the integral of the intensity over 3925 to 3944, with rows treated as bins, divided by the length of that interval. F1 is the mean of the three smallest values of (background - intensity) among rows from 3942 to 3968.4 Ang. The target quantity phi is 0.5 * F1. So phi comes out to -1.56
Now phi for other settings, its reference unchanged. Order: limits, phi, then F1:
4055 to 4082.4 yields -2.62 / -5.2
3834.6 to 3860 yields -1.49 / -3.0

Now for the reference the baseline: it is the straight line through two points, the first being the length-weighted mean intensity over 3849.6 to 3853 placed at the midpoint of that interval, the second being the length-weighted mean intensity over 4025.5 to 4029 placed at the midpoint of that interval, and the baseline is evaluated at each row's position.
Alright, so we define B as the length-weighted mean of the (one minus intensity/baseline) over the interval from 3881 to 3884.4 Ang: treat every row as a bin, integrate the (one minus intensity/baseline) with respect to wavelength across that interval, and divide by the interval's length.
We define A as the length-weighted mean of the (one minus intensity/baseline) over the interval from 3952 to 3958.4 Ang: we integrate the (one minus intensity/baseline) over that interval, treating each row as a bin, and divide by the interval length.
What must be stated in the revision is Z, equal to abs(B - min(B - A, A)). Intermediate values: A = 0.13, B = 0.22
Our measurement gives 0.13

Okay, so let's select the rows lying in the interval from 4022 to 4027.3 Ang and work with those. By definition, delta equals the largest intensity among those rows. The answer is 19.2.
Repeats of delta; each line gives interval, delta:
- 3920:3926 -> 16.7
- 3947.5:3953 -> 16.1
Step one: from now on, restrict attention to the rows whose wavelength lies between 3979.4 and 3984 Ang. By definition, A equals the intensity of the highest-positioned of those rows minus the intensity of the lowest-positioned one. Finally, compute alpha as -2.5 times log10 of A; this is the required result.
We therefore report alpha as -0.3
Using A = 1.3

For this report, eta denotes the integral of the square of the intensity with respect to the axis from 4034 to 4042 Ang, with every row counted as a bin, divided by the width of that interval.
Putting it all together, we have 351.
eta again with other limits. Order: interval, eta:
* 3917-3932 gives 224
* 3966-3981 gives 154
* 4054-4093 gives 300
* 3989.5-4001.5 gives 314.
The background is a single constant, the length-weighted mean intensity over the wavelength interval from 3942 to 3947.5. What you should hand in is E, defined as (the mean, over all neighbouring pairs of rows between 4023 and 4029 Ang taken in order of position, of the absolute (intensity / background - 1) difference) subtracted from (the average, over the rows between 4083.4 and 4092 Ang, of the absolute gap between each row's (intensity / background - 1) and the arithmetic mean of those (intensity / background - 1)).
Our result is 0.006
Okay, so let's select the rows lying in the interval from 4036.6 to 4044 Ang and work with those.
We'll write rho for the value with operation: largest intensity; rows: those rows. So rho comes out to 19.1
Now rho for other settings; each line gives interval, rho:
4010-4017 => 19.4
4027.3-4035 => 19.1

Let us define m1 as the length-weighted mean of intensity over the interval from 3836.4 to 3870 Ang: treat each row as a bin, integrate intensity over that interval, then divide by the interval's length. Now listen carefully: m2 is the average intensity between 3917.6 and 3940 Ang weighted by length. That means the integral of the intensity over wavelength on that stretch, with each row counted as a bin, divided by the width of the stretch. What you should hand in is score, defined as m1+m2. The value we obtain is 29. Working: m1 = 15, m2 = 13.8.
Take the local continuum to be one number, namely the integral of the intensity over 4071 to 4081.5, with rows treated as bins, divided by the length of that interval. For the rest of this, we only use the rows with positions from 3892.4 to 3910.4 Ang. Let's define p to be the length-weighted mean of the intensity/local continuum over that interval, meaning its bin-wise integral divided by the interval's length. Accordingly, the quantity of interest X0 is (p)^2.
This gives 0.81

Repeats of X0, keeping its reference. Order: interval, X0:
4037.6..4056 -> 1.18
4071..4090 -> 1.03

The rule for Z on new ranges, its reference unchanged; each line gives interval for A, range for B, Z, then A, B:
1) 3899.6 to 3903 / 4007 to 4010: 0.08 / 0.08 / 0.08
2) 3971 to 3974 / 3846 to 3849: 0.37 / 0.37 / 0.05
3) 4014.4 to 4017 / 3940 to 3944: 0.17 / -0.02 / 0.15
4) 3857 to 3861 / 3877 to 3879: 0.12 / 0.04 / 0.15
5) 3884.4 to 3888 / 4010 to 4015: 0.22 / 0.22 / 0.02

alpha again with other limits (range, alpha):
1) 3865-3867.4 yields 1.0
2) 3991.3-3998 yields 2.5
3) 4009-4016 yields -0.8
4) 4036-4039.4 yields 2.5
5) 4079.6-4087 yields 0.6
